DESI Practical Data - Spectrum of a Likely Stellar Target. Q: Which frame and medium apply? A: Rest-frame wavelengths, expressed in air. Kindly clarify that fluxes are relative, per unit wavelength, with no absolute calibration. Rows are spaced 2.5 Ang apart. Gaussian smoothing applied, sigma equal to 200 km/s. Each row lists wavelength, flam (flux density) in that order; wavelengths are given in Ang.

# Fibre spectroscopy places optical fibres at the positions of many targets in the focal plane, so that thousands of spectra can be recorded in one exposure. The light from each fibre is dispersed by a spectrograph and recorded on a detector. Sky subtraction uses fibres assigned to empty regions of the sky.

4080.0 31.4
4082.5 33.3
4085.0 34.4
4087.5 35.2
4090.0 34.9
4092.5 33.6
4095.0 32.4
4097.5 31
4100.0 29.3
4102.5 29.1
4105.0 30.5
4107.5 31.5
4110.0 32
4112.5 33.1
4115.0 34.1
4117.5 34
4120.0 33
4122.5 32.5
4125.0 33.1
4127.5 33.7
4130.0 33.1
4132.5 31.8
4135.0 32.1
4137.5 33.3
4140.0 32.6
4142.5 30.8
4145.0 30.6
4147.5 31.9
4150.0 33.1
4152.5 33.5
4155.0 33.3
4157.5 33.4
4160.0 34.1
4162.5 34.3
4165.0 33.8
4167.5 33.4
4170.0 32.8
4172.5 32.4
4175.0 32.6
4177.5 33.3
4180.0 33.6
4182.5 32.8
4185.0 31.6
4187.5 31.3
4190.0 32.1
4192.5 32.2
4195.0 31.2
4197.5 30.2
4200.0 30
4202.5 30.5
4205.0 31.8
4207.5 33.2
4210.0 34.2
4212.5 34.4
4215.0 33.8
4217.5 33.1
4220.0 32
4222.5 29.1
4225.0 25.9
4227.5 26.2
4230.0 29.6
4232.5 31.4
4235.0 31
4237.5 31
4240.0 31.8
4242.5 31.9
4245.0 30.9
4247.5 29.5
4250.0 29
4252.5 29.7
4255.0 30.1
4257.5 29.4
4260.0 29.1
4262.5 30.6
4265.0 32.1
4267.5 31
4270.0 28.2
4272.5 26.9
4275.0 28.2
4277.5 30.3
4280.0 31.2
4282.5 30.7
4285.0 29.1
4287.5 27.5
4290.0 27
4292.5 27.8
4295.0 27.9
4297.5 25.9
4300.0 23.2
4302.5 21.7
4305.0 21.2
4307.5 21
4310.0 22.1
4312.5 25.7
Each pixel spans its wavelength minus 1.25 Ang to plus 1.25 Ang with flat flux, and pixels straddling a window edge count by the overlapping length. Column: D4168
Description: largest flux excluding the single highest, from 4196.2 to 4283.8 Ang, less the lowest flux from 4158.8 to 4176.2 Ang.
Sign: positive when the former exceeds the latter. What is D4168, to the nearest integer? 2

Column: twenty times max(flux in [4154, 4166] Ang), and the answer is 686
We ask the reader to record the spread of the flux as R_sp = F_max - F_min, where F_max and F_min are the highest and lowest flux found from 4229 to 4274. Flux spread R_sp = 5.2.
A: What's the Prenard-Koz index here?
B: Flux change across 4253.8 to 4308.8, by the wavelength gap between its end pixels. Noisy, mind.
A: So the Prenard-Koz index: -0.17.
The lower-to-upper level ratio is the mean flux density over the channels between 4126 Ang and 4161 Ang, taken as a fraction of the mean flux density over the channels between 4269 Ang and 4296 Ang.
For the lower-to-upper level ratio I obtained 1.141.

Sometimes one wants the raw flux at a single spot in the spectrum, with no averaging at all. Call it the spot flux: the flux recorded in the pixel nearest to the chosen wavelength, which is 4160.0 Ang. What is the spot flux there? 34.1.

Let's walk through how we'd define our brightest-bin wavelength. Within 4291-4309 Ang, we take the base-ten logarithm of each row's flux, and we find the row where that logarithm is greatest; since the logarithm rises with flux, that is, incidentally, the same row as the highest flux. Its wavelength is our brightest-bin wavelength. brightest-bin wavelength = 4295.0 Ang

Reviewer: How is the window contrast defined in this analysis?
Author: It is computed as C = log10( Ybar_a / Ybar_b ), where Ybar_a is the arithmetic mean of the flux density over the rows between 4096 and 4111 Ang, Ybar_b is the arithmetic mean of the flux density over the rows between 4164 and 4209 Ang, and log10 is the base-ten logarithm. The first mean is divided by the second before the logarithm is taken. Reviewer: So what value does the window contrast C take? -0.022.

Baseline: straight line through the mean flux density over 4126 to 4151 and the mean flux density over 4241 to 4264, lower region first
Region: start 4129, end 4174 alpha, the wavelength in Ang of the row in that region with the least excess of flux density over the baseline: 4145.0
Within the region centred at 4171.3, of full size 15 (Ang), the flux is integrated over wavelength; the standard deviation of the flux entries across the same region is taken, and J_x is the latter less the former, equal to -495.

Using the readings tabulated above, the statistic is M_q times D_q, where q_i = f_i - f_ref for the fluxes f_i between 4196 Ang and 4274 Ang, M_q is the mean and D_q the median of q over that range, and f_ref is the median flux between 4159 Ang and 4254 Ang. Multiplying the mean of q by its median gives 1.6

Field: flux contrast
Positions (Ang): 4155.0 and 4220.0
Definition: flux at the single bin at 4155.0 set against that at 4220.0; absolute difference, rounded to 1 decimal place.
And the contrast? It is 1.3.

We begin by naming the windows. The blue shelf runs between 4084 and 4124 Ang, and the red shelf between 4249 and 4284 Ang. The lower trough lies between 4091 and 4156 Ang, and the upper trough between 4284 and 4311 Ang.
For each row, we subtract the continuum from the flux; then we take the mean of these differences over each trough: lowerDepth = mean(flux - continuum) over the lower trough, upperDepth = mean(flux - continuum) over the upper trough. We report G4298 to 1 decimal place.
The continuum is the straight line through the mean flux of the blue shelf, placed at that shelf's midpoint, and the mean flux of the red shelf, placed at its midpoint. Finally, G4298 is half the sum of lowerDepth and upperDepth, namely -2.1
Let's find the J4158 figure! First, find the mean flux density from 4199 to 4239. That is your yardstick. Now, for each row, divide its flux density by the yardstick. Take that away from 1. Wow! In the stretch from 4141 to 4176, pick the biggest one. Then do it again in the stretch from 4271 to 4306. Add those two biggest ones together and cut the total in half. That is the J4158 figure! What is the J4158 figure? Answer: 0.17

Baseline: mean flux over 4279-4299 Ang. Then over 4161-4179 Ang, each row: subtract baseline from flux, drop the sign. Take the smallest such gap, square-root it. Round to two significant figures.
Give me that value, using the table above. 2.0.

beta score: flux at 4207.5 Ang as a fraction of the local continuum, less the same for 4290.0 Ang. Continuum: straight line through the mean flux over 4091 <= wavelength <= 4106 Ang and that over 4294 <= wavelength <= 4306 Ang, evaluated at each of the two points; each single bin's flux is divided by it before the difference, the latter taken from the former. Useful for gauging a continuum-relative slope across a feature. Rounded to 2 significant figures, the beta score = 0.11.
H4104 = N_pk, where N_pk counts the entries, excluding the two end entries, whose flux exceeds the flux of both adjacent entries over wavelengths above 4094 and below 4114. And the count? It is 0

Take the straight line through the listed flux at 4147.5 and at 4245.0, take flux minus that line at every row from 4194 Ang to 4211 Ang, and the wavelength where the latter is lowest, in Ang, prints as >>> 4200.0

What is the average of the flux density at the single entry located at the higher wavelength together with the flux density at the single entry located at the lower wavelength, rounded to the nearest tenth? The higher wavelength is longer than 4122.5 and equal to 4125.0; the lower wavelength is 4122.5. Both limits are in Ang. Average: 32.8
